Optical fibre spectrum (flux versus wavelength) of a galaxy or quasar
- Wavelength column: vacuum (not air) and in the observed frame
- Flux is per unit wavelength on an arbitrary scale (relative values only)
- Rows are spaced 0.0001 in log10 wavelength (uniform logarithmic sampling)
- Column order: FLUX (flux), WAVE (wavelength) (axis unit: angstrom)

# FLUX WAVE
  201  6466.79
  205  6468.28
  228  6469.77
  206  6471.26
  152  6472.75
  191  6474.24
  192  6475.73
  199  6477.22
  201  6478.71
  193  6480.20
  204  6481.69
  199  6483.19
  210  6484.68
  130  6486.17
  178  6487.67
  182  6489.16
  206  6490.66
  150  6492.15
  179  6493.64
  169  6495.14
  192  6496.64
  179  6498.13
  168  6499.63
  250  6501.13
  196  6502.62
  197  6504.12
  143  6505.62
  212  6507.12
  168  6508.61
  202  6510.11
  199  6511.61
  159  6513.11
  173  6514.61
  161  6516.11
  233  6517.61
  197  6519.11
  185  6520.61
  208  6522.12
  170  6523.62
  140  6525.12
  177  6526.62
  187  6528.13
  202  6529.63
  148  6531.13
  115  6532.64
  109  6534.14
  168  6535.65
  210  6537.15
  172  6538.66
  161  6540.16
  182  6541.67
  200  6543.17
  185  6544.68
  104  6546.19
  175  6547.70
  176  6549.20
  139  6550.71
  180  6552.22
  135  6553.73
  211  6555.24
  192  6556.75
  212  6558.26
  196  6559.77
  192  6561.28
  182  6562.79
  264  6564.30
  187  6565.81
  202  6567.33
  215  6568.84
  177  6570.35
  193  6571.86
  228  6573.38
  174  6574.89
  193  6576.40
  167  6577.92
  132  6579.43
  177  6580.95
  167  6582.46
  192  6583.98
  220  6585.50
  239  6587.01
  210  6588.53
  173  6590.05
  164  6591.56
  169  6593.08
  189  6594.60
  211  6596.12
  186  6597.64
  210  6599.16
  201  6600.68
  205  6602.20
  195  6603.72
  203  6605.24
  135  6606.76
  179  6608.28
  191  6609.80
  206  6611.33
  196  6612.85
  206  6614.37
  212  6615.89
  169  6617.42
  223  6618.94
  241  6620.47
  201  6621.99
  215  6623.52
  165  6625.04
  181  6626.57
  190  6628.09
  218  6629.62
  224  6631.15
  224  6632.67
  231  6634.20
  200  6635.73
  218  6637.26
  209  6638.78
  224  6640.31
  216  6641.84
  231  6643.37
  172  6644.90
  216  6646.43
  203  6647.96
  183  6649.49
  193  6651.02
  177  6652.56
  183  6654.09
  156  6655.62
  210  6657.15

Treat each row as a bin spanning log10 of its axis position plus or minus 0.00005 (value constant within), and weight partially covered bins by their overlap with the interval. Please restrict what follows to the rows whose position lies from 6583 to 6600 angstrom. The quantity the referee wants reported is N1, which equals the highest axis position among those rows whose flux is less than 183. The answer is 6593.08 angstrom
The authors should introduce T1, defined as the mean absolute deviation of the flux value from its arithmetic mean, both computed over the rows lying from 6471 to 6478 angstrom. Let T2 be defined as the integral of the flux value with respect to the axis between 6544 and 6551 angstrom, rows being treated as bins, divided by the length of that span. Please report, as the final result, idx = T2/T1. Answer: 10.9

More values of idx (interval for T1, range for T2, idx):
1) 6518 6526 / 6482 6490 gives 9.1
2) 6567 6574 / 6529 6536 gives 9.9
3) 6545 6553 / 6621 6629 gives 7.2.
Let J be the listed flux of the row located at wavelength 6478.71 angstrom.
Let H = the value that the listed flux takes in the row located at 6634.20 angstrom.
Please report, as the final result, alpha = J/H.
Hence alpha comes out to 0.87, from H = 231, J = 201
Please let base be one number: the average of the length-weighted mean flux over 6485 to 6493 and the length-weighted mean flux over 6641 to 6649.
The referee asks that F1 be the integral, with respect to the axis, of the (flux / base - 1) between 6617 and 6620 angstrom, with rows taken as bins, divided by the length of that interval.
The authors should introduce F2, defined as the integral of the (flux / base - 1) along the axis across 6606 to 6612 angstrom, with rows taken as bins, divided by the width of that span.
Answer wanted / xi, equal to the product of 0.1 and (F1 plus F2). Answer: 0.001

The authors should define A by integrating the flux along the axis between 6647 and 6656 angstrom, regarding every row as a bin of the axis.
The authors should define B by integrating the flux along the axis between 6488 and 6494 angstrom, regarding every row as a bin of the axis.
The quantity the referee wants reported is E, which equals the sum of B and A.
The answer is 2736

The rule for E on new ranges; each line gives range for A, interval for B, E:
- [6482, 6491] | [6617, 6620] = 2266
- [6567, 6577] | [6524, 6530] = 3022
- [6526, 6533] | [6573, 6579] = 2289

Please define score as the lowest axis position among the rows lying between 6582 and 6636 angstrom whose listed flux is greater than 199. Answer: 6585.50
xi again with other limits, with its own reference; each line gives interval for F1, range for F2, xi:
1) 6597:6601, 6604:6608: -0.003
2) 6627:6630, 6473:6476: 0.003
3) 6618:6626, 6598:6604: 0.016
